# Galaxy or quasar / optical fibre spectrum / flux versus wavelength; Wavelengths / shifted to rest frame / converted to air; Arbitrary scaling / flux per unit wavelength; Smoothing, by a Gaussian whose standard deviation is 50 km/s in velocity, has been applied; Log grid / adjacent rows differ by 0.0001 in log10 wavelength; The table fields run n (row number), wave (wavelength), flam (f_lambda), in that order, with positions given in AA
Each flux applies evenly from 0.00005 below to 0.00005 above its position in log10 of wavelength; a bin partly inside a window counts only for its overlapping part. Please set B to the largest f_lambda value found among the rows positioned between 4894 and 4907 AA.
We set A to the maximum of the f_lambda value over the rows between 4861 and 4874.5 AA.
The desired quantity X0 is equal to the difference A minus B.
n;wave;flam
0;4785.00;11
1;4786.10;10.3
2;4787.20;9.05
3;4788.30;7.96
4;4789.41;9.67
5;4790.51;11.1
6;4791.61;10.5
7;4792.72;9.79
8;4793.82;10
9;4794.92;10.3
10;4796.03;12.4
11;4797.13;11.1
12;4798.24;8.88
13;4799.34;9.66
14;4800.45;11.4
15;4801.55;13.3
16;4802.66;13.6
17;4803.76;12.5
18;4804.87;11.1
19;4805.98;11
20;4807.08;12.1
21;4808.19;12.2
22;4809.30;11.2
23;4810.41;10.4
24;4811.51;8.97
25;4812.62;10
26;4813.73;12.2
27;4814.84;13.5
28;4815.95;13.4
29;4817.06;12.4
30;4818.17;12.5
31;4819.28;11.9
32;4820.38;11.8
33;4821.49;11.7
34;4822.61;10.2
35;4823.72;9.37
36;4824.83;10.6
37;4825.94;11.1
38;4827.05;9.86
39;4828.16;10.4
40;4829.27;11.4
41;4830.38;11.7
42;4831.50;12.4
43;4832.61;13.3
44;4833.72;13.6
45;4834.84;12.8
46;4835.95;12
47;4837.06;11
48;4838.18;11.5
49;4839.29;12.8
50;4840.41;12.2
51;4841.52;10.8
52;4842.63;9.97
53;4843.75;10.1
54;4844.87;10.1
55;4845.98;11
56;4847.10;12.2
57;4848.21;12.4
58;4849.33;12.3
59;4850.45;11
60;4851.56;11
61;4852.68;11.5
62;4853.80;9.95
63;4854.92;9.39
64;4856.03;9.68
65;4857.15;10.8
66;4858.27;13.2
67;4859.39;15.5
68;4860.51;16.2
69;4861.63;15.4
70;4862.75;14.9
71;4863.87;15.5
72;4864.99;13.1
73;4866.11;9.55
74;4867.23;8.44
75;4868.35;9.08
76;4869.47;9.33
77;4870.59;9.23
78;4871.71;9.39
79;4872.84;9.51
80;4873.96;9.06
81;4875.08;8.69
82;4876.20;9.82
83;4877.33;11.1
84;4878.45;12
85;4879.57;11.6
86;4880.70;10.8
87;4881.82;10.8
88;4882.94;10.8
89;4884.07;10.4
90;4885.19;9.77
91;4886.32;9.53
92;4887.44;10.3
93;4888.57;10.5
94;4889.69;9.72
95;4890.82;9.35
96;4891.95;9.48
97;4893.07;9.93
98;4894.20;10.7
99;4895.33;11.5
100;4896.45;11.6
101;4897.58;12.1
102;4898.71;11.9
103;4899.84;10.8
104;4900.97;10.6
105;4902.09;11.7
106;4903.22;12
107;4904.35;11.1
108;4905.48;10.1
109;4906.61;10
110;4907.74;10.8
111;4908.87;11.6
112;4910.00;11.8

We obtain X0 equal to 3.4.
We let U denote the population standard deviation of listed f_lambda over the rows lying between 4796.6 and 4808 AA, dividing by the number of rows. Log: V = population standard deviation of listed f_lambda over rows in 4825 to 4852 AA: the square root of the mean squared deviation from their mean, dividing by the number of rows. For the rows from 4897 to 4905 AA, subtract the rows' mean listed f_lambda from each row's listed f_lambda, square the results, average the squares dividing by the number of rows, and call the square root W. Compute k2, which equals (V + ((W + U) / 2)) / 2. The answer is 1.0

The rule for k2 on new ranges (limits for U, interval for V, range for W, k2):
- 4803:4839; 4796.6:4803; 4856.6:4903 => 1.7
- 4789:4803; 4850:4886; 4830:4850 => 1.7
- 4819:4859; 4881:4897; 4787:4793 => 0.9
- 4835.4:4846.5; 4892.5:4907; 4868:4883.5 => 0.9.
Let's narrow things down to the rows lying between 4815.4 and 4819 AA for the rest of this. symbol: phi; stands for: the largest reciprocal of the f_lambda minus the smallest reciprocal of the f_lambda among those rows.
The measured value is 0.006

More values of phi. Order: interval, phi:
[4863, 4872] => 0.054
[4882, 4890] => 0.012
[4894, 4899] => 0.011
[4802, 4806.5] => 0.017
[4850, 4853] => 0.004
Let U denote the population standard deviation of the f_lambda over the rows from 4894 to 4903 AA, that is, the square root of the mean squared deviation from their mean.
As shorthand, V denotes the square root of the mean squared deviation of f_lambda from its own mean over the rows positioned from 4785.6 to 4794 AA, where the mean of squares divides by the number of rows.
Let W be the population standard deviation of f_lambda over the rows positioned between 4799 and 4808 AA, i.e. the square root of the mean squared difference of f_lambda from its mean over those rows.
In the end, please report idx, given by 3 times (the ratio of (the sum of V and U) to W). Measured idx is 3.5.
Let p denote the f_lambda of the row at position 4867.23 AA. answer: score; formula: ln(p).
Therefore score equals 2.13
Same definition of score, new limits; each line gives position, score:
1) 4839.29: 2.55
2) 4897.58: 2.49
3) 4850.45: 2.40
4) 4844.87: 2.31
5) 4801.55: 2.59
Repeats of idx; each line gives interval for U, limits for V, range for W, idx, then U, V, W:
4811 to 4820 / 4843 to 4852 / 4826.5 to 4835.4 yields 5.7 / 1.5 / 0.88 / 1.3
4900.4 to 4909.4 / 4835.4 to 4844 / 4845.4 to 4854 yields 6.2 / 0.7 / 0.94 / 0.8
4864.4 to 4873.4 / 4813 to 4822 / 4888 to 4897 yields 7.2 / 1.3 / 0.65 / 0.8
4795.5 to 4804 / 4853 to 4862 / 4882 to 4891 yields 26.4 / 1.6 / 2.71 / 0.5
